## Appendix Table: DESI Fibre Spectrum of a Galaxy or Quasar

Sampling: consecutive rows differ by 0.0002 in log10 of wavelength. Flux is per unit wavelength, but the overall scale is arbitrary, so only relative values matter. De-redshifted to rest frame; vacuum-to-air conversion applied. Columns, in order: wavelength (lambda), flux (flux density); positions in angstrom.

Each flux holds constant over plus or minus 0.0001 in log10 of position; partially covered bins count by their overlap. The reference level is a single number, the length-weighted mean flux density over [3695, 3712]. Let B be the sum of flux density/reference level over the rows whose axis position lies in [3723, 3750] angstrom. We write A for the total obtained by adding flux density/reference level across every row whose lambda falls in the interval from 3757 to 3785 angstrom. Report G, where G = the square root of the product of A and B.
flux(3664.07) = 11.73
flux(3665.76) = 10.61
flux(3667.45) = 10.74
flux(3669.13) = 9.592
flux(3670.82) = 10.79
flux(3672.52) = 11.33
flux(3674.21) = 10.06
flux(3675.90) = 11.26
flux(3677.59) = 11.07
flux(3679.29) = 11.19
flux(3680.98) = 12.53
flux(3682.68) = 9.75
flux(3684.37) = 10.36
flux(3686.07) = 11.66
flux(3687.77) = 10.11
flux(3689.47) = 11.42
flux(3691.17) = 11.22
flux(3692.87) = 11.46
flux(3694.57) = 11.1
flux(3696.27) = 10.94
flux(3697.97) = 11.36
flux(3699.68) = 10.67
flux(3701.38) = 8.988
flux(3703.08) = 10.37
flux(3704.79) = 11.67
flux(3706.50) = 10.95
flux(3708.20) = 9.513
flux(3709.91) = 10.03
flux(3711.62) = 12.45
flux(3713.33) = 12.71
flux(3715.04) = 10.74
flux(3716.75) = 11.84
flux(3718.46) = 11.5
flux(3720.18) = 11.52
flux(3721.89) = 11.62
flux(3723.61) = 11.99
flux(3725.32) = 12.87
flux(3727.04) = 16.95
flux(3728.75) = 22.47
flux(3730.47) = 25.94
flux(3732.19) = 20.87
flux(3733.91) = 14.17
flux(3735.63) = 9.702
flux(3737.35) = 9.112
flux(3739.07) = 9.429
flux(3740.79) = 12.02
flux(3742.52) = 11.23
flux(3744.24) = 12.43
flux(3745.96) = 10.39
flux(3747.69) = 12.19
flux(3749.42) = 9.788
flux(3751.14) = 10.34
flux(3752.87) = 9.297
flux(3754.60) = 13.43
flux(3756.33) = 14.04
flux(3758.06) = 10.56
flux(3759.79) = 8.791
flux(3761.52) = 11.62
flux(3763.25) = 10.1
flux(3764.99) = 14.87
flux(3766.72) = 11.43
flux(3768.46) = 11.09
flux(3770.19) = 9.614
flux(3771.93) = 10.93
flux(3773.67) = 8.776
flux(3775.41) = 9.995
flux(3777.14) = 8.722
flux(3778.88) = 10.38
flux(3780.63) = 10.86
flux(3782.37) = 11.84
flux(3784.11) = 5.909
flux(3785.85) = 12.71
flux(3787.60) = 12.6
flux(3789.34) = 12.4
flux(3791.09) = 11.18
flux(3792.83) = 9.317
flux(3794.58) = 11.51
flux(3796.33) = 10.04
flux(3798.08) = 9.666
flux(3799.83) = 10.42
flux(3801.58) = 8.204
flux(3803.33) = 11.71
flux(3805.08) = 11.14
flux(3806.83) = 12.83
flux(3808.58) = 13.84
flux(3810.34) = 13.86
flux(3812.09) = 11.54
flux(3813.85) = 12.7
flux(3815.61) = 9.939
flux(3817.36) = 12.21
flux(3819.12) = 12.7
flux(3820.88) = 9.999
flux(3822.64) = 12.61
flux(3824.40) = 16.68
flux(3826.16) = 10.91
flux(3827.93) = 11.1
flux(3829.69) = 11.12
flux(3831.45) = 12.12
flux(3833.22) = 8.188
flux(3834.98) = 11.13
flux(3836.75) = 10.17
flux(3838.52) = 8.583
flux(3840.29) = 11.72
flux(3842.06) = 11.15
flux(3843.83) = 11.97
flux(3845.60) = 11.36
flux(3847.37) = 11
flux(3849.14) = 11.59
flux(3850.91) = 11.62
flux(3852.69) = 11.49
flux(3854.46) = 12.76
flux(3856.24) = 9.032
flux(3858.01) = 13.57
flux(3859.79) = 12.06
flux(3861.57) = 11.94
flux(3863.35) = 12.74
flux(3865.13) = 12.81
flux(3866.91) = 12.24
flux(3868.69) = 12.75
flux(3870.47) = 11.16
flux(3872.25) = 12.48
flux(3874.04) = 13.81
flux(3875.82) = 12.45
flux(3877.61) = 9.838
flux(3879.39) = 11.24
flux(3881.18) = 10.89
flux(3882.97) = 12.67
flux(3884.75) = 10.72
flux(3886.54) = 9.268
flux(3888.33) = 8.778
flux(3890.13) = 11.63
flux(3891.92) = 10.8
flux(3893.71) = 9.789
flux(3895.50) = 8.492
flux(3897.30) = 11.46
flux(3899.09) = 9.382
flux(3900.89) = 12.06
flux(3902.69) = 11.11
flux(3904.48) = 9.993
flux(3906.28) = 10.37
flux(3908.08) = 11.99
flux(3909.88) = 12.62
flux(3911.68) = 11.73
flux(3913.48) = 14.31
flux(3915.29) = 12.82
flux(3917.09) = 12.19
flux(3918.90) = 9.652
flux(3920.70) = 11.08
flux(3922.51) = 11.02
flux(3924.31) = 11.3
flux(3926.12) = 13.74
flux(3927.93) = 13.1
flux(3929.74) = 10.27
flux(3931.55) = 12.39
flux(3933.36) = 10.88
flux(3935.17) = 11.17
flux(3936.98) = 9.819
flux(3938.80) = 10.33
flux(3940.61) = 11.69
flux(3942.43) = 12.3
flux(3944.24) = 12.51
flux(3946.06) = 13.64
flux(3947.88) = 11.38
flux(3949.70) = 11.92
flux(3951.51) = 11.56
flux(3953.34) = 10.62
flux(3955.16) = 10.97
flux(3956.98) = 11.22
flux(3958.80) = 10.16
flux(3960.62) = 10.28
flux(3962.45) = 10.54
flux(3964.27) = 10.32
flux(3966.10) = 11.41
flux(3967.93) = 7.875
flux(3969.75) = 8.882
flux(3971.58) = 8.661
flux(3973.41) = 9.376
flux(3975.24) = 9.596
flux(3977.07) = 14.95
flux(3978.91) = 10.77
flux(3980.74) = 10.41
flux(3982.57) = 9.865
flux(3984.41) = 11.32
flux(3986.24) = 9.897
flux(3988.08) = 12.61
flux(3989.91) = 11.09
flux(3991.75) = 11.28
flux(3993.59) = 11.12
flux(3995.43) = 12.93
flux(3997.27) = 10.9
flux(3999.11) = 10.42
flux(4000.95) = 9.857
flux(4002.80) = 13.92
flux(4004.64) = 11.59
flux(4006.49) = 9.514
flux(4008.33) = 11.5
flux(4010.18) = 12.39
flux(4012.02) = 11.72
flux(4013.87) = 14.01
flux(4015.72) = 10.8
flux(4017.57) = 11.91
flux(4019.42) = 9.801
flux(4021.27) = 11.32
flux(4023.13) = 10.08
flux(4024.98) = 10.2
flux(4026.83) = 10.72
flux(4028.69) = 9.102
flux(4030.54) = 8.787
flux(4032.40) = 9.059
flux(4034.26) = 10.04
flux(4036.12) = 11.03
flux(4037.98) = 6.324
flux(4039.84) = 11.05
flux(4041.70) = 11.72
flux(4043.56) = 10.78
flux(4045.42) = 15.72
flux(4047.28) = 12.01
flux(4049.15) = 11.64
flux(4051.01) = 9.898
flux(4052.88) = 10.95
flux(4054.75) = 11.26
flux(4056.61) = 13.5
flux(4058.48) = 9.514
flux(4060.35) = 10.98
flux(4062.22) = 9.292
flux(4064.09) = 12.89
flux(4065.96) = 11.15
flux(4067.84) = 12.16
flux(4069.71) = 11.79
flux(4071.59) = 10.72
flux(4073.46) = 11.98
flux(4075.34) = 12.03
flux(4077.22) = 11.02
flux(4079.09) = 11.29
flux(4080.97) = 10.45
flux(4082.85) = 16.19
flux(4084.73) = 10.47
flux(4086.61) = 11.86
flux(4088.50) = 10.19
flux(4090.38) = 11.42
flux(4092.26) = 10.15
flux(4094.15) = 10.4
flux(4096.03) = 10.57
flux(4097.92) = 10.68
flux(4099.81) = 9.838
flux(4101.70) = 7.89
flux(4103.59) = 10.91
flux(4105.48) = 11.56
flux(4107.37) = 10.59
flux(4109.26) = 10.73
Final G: 18.0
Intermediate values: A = 15.5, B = 20.8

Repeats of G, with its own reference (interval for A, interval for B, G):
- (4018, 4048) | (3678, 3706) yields 16.1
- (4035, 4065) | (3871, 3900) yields 16.5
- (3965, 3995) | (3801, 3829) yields 16.9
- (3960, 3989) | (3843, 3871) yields 16.7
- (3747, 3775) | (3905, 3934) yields 17.2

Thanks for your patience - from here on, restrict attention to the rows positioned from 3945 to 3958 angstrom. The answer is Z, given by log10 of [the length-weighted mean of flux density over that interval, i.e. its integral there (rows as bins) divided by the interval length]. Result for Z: 1.06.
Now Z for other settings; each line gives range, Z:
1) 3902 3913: 1.06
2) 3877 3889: 1.02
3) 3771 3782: 1.00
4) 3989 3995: 1.05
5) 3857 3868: 1.10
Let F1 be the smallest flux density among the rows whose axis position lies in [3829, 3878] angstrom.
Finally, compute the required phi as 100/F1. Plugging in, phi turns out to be 12.2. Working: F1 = 8.188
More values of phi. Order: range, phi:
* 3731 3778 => 11.5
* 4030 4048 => 15.8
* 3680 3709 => 11.1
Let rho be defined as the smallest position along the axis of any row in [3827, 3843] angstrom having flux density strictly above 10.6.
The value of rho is 3827.93 angstrom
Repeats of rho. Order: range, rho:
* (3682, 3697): 3686.07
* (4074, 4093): 4075.34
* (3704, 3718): 3704.79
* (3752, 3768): 3754.60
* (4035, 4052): 4036.12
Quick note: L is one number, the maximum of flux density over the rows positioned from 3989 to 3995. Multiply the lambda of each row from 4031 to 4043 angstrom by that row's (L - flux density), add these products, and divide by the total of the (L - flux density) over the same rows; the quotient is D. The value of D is 4035.8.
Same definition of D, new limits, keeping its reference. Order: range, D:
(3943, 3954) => 3945.3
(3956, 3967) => 3961.1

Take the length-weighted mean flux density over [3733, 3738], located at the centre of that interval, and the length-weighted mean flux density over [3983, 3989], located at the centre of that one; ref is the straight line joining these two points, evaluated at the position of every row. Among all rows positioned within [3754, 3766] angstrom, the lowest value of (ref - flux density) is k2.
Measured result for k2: -3.7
